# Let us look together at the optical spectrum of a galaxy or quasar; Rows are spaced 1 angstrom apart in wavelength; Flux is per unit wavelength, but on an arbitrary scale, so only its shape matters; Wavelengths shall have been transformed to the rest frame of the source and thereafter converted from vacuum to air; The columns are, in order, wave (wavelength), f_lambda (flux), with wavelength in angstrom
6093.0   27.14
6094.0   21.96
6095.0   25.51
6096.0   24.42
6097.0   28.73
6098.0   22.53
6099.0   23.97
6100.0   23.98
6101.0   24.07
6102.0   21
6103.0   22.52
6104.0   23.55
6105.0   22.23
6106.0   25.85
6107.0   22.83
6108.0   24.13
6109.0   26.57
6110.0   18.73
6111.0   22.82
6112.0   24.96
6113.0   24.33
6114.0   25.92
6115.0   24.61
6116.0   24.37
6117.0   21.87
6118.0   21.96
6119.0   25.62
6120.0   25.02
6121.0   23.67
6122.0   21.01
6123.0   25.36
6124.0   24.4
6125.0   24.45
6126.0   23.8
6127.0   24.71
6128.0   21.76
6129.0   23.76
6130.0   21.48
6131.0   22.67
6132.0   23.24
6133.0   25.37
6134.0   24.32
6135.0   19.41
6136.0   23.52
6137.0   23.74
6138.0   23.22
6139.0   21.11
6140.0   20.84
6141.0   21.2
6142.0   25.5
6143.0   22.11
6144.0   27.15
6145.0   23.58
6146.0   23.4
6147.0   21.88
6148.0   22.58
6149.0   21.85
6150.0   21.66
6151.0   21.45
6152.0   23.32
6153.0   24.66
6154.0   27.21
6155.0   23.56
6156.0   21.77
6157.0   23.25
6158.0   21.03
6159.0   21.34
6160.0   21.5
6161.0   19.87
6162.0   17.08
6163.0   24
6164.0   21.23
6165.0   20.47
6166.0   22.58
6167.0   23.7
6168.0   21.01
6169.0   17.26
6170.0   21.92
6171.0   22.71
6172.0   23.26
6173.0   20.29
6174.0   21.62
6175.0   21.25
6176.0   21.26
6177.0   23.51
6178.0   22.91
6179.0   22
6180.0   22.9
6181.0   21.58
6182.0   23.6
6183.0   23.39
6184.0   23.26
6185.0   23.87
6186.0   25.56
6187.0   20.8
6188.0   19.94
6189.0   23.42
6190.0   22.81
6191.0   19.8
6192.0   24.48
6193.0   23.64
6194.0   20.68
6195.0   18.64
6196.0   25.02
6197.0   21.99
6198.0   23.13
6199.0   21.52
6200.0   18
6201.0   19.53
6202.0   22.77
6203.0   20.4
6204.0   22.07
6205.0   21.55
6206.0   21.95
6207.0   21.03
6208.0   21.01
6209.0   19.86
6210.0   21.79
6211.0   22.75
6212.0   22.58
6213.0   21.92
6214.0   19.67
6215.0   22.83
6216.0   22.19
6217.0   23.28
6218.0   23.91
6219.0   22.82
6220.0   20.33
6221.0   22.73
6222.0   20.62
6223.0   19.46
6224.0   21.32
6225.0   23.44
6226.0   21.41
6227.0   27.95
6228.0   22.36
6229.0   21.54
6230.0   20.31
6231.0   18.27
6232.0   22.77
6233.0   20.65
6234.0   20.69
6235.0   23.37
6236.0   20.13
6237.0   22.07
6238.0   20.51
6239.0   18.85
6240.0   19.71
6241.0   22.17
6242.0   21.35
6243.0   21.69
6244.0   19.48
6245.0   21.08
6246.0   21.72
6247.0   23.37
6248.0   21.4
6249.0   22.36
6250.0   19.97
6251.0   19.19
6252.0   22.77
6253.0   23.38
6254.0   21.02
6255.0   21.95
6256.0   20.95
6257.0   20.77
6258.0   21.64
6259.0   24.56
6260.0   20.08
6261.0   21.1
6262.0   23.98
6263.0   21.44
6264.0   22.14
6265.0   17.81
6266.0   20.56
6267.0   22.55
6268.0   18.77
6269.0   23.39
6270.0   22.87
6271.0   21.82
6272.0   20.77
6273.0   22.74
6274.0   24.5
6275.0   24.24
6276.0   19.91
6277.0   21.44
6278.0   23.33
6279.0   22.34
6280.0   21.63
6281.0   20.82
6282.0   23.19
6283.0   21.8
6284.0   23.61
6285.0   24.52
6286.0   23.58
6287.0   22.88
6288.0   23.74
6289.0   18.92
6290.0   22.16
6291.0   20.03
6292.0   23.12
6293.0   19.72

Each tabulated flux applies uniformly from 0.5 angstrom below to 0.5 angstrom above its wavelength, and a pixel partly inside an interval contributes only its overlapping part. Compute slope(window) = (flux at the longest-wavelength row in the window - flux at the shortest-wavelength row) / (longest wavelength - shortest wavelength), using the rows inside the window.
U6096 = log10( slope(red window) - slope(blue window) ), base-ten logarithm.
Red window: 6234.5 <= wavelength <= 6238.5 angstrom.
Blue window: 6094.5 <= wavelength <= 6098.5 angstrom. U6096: -1.4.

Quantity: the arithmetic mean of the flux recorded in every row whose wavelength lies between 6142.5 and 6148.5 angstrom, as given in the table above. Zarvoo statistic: 23.45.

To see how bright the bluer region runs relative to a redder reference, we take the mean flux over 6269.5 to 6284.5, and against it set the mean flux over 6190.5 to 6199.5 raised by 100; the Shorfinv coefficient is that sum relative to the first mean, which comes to 5.47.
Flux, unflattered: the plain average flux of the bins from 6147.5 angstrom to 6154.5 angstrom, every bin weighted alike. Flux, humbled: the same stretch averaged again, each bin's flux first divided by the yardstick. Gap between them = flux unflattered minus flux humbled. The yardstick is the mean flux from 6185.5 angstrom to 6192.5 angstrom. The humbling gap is 22.2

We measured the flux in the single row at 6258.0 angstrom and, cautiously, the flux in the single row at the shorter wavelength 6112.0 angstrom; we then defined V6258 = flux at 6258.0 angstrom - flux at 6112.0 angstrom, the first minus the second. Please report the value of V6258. -3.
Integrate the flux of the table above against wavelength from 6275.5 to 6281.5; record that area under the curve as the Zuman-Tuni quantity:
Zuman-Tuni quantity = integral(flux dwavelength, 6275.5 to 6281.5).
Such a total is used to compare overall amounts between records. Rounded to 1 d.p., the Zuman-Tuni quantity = 129.5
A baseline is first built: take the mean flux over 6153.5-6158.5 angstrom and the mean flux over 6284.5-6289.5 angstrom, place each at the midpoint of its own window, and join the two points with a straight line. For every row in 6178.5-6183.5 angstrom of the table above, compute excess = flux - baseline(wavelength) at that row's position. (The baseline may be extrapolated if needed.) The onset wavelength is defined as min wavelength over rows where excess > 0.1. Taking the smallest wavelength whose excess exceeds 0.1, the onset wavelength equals 6182.0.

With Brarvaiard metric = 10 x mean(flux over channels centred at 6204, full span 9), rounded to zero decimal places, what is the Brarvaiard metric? 209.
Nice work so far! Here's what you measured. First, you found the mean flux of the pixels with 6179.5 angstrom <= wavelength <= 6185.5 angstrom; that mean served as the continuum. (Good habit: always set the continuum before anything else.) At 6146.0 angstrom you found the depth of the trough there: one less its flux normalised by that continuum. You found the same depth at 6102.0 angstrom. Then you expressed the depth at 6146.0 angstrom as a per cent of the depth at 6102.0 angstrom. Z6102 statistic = -14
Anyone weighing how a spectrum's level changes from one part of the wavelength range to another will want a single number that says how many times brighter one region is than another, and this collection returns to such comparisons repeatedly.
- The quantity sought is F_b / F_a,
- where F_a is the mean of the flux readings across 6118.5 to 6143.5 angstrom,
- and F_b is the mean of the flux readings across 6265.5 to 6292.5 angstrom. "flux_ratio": 0.95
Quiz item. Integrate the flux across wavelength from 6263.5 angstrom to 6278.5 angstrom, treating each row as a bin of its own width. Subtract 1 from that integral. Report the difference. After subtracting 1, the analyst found 326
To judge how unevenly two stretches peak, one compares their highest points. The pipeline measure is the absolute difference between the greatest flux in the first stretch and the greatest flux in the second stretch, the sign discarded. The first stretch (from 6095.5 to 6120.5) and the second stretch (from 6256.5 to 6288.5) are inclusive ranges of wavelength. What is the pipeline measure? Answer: 4.2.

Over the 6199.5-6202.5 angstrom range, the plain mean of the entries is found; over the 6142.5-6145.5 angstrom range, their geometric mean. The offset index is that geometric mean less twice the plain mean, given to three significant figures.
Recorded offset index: -16.0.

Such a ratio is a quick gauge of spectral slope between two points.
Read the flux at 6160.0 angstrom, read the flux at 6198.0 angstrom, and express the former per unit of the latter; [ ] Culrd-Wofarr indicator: 0.93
